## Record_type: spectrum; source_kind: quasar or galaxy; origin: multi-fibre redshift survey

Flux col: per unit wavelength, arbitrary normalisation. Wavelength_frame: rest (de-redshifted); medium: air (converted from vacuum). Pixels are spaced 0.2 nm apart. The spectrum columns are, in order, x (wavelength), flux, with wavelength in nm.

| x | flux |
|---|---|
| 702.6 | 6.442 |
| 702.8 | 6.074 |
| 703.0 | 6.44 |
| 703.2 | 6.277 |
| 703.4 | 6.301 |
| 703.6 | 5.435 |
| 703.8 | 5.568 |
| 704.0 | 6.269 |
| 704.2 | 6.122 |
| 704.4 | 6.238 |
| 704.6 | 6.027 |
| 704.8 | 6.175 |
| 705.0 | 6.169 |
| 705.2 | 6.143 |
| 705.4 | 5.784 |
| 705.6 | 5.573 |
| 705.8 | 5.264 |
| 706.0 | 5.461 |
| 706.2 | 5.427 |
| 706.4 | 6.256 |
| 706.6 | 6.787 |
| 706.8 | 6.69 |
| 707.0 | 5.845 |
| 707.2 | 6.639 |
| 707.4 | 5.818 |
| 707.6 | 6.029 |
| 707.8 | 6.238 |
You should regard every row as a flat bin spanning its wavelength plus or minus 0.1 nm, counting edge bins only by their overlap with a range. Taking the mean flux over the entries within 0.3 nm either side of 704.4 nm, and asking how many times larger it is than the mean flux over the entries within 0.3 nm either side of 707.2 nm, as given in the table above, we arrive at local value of 1.00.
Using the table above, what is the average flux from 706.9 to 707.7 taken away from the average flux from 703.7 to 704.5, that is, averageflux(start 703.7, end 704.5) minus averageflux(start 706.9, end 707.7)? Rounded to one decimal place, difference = 0.0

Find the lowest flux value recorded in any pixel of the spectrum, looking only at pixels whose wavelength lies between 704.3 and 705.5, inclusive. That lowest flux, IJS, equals 5.784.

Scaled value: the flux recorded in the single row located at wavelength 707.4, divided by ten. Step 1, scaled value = 0.582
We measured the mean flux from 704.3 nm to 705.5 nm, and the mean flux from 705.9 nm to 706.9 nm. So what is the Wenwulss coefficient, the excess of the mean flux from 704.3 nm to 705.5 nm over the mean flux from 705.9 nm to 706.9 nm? 0.0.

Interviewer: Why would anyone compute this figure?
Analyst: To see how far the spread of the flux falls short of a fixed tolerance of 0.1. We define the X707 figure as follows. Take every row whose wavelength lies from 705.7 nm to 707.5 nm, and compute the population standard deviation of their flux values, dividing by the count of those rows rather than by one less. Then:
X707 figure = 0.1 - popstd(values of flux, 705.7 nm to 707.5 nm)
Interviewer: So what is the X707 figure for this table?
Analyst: -0.46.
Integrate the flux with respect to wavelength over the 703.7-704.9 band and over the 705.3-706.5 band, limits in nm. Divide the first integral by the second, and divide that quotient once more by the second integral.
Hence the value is 0.160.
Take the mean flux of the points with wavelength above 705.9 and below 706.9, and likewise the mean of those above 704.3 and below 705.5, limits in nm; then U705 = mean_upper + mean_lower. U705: 12.2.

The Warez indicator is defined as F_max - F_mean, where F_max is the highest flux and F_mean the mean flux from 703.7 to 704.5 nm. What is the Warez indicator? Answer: 0.22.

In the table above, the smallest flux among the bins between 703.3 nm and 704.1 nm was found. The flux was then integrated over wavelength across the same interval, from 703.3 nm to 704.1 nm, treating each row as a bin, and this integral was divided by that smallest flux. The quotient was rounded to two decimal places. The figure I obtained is 0.87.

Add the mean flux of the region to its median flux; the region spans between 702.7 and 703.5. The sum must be 12.6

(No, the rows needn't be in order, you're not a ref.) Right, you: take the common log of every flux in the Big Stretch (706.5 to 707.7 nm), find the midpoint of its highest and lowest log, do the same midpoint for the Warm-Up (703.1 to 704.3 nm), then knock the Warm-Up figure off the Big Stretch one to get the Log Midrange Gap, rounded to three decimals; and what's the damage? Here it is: 0.031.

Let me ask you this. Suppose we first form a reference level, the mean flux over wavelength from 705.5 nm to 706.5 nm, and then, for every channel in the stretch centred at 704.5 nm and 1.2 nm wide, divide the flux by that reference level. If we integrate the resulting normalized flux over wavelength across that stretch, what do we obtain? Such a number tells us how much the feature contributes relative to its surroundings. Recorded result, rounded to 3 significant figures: 1.32 nm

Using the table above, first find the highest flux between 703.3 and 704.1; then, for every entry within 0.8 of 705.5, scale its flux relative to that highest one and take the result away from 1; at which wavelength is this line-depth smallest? 704.8 nm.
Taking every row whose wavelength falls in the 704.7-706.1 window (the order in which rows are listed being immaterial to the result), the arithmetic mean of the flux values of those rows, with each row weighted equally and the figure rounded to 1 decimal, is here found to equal 5.8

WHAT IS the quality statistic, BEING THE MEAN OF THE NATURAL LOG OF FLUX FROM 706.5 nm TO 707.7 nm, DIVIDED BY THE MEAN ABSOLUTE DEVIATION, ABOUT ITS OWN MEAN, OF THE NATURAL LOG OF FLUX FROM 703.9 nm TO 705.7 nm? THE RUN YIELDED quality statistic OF 63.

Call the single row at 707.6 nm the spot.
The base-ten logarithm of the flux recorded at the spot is 0.780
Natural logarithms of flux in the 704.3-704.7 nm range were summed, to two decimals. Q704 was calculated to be 3.63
